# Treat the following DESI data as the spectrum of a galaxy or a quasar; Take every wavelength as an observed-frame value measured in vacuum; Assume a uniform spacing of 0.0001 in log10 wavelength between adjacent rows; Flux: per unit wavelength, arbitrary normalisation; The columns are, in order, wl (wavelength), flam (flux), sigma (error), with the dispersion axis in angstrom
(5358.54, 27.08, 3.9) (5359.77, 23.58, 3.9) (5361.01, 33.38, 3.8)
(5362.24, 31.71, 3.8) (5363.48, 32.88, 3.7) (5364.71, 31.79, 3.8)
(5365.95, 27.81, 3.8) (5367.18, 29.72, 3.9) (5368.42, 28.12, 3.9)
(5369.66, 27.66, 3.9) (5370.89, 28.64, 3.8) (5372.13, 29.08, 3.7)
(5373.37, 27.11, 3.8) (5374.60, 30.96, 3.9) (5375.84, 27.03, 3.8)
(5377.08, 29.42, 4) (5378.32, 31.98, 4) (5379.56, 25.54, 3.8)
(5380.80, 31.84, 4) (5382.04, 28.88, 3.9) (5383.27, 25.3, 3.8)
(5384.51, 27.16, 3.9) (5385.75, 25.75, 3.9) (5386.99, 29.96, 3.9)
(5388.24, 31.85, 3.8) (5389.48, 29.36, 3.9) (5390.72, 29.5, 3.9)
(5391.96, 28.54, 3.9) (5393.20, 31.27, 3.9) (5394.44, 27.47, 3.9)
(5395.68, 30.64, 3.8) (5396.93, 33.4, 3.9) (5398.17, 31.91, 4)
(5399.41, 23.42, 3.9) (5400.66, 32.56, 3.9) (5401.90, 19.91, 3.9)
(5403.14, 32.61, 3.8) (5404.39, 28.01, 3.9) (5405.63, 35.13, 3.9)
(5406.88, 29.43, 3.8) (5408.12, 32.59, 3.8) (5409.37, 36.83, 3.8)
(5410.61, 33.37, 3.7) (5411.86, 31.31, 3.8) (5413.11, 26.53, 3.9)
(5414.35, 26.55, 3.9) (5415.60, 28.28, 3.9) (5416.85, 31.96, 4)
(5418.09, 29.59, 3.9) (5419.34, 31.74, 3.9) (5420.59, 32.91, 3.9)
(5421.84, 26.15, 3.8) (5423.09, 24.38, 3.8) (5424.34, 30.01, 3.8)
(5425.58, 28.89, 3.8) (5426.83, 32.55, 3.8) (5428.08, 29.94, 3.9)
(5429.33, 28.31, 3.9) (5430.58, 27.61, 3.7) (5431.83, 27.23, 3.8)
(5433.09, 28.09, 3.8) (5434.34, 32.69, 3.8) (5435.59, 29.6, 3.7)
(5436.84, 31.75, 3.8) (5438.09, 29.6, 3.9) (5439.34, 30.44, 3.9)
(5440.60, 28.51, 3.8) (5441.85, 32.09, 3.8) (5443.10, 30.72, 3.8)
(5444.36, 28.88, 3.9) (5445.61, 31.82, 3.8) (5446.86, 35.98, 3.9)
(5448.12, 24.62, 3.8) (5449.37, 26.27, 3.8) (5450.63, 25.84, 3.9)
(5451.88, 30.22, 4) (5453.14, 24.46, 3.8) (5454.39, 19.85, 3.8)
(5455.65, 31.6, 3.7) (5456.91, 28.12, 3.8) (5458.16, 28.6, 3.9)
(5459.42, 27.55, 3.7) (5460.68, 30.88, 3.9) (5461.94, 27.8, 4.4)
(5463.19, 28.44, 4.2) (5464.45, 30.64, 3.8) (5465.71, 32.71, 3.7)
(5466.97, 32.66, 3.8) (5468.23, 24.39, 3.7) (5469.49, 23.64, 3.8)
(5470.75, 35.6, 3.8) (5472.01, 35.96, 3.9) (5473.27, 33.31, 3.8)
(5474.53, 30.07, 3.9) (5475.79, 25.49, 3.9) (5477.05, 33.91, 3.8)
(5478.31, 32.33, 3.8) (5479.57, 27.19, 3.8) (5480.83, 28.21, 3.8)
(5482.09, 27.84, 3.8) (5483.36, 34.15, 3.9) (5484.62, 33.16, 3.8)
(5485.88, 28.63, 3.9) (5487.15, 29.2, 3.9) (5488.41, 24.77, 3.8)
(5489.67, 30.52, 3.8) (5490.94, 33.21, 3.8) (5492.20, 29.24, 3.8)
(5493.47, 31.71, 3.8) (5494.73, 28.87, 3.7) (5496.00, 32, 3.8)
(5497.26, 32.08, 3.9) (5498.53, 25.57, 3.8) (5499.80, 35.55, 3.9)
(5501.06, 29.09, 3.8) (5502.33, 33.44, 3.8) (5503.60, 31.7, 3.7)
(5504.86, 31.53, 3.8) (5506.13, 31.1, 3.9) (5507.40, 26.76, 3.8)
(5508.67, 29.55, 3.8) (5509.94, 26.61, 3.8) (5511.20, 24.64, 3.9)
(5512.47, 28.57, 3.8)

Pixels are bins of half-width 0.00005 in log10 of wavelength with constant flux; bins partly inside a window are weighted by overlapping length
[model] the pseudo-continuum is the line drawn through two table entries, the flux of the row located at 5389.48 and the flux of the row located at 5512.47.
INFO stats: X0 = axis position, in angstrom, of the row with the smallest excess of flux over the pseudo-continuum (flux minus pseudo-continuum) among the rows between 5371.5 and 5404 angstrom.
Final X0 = 5401.90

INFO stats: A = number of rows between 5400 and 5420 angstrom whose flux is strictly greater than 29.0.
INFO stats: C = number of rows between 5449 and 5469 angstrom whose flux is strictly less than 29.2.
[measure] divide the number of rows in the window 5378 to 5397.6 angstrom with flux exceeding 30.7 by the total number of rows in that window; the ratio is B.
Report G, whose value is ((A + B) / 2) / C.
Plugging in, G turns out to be 0.57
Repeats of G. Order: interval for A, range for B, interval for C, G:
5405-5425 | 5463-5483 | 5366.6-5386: 0.52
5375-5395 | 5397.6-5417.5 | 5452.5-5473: 0.48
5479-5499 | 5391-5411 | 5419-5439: 0.68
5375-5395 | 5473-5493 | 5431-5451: 0.60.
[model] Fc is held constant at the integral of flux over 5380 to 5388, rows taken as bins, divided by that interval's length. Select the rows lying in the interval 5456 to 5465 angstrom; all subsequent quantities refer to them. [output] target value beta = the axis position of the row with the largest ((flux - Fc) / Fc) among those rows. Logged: 5460.68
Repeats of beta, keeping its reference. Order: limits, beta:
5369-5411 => 5409.37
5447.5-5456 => 5455.65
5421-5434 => 5426.83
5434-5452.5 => 5446.86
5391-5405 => 5396.93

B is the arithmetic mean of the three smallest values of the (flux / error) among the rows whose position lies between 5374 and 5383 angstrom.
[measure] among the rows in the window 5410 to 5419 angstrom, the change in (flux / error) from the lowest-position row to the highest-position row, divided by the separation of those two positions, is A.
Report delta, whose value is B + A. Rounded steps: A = -0.2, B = 7.1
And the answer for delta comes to 6.9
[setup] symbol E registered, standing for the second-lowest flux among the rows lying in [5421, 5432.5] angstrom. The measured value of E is 26.15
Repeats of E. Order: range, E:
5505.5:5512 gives 26.61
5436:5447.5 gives 28.88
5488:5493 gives 29.24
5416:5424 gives 26.15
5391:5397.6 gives 28.54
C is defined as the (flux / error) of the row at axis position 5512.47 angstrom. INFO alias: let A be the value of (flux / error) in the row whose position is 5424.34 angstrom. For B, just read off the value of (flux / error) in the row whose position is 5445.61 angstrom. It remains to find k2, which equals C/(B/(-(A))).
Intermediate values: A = 7.9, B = 8.37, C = 7.5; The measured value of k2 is -7.1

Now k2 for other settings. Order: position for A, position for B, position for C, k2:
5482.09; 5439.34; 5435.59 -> -7.5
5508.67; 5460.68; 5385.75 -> -6.5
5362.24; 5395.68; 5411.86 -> -8.5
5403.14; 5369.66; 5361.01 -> -10.6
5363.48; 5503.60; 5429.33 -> -7.5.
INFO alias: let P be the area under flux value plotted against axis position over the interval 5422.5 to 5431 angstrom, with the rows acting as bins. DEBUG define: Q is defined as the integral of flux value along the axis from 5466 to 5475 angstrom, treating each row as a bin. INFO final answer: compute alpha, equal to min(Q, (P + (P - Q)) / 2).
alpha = 107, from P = 246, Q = 278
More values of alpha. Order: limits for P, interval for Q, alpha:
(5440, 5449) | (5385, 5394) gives 140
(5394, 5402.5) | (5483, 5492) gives 106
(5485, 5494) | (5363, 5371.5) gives 142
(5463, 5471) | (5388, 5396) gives 117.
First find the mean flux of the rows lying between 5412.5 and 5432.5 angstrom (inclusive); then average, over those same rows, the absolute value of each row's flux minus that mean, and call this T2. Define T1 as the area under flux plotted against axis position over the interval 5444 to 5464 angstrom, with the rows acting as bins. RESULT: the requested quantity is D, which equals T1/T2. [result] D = 277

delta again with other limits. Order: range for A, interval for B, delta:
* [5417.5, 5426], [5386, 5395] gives 7.3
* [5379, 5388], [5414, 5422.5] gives 7.1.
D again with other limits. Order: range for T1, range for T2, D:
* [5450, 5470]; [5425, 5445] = 388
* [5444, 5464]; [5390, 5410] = 180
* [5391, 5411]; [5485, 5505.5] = 274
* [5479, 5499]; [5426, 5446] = 393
